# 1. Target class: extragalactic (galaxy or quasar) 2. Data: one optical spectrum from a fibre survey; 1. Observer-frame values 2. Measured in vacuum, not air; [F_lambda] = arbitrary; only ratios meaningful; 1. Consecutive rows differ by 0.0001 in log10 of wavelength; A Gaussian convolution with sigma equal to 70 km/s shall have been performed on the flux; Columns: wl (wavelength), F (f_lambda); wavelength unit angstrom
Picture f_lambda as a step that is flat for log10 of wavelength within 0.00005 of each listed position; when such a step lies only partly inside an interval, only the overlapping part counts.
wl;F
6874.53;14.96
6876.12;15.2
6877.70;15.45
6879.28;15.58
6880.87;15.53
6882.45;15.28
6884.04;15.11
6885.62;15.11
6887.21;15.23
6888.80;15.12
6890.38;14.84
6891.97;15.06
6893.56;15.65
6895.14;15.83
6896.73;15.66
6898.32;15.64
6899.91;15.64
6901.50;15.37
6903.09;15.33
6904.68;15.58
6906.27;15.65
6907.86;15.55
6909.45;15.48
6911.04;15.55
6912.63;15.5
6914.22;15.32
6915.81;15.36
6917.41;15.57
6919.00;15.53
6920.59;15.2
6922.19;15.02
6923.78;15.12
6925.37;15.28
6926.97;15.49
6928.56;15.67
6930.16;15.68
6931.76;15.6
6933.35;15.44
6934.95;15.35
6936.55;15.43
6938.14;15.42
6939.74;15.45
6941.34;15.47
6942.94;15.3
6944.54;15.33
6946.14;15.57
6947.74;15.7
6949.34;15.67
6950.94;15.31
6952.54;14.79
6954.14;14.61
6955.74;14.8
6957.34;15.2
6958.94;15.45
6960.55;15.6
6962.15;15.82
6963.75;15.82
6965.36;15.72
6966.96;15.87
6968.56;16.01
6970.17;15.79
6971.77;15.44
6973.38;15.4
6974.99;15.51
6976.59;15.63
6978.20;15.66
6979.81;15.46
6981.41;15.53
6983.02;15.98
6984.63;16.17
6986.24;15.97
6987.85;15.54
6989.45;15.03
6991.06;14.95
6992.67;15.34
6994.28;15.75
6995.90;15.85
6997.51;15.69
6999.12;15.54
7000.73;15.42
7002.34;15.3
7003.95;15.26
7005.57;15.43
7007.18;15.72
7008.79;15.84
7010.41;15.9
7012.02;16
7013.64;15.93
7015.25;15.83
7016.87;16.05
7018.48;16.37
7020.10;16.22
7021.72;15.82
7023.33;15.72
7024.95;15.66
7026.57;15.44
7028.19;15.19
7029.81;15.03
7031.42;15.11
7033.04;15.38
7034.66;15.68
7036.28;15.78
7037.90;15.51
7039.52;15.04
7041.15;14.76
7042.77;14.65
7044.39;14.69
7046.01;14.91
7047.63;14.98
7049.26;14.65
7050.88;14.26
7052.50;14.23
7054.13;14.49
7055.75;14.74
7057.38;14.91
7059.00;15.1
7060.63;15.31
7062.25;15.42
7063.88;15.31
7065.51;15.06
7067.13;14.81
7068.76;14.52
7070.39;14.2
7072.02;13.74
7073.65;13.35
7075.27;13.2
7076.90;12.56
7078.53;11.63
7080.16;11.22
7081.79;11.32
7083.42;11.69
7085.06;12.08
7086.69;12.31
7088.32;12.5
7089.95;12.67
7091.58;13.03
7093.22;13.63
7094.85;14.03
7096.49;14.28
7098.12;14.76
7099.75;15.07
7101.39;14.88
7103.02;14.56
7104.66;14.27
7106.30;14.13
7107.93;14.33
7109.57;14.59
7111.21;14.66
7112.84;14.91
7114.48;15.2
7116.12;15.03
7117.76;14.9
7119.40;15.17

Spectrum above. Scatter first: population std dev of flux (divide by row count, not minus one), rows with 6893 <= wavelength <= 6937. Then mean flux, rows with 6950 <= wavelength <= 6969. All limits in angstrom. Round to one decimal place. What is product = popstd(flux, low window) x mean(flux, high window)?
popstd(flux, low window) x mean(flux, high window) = 2.8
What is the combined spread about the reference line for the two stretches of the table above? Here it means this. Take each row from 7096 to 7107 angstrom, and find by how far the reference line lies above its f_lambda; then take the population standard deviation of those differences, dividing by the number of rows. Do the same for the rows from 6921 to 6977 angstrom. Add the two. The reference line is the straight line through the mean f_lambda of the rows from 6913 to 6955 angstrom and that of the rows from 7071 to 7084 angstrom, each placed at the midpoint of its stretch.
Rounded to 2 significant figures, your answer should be 0.82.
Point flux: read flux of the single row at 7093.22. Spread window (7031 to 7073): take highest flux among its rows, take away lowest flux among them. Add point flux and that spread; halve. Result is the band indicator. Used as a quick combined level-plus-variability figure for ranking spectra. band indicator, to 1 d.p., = 7.8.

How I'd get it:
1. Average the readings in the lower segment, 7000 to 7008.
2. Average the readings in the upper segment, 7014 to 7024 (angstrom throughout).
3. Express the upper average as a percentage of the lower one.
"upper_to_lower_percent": 104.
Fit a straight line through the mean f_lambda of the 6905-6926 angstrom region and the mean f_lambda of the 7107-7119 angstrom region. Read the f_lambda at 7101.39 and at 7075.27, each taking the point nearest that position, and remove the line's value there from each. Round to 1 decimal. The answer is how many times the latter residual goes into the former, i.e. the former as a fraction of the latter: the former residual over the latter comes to 0.0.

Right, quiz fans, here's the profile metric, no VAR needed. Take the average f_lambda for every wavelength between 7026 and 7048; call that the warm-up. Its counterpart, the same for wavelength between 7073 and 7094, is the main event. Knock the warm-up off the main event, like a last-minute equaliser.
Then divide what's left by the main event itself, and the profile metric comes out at -0.22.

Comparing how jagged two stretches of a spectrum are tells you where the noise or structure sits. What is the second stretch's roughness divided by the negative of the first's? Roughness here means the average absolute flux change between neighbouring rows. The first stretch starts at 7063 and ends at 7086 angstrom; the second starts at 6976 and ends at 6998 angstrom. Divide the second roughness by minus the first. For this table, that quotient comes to -0.7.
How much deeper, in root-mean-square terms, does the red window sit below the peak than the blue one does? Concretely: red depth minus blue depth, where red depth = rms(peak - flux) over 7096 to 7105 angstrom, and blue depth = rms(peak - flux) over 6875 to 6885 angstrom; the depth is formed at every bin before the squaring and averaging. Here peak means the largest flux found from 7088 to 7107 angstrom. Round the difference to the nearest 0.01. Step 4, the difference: 0.19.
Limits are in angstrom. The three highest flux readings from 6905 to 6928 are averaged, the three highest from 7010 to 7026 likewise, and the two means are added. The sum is 31.8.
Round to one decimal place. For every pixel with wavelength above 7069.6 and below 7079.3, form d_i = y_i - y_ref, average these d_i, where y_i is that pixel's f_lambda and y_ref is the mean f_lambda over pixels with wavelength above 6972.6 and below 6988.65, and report -2.6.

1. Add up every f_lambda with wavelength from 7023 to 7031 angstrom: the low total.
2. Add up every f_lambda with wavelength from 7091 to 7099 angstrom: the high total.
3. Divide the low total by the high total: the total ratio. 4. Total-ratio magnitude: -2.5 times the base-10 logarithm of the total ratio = -0.11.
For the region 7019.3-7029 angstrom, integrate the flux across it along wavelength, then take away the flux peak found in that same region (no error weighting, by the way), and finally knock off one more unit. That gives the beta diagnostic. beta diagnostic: 135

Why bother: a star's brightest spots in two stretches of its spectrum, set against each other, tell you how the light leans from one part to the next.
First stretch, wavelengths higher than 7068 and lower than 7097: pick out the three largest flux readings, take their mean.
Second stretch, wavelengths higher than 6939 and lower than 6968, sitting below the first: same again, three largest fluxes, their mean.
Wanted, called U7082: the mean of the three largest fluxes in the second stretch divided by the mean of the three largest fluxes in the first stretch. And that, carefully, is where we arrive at 1.10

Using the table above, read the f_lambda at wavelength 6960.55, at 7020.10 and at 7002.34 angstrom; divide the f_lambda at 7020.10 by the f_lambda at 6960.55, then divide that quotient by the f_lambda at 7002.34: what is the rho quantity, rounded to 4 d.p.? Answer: 0.0680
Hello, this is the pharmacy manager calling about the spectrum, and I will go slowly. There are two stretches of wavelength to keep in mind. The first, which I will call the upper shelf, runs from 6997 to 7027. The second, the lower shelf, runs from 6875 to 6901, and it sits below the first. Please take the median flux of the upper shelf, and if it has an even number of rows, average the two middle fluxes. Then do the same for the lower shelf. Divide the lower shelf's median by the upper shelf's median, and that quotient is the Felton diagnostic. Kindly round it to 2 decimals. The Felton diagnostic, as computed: 0.98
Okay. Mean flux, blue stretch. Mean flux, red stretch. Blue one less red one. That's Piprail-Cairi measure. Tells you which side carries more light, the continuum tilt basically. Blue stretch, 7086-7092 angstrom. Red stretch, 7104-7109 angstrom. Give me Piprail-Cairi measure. -1.6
